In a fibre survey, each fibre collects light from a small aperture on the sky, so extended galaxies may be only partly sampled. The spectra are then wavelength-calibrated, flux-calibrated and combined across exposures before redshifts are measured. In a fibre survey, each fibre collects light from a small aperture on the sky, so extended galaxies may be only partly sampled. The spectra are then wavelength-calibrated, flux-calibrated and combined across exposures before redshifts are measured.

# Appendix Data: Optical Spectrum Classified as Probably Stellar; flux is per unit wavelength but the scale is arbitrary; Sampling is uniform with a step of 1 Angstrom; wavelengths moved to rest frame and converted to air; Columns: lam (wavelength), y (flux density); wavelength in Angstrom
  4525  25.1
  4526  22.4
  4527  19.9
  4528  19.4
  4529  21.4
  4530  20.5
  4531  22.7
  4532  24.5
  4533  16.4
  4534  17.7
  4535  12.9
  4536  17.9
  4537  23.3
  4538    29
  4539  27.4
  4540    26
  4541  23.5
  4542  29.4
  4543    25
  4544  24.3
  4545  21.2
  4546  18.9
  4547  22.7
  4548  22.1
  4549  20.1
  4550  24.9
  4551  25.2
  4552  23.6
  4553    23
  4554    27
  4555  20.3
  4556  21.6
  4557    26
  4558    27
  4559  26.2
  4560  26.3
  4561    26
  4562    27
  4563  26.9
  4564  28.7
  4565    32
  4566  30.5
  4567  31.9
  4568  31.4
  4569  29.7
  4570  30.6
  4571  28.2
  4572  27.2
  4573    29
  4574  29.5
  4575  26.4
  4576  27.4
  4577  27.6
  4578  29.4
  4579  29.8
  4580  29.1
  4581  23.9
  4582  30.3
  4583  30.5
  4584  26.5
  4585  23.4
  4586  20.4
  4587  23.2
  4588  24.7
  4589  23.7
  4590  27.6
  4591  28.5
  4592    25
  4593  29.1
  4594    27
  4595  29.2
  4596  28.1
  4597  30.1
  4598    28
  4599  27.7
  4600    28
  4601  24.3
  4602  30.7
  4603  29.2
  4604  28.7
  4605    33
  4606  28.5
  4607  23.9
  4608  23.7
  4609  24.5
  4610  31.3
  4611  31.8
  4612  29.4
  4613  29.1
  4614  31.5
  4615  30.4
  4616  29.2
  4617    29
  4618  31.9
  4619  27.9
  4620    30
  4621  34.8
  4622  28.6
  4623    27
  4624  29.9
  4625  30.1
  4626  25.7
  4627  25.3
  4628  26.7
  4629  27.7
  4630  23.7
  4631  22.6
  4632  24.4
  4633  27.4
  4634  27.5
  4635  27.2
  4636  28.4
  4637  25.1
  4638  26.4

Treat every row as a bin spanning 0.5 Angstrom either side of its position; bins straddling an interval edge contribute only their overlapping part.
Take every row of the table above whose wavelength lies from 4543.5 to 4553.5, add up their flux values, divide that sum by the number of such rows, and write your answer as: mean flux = 22.6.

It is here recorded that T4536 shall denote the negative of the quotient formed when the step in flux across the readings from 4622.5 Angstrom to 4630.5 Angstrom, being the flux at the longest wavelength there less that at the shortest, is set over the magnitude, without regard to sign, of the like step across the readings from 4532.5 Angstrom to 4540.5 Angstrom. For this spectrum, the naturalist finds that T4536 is 0.3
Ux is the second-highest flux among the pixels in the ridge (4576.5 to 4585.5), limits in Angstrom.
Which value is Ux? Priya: 30.3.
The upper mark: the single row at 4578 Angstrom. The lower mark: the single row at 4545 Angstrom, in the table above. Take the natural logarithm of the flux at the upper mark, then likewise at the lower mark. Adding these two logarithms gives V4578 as 6.43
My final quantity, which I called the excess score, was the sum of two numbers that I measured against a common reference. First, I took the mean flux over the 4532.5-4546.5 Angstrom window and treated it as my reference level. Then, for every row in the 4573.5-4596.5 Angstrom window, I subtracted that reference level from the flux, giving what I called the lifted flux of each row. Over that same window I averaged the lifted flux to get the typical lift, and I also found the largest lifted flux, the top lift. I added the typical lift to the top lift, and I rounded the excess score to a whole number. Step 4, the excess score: 13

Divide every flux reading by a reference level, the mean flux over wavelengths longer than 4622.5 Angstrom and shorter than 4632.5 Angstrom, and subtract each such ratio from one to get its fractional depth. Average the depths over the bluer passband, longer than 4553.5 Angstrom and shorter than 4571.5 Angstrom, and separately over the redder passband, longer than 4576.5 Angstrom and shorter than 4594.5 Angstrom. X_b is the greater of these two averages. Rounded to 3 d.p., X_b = -0.013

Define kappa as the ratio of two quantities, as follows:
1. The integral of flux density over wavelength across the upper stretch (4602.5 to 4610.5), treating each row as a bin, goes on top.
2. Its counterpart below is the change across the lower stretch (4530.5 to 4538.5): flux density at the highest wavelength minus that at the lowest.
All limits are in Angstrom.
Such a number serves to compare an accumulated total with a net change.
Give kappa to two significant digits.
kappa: 35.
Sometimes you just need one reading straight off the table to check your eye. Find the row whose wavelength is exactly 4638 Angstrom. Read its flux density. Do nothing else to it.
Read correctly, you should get 26.4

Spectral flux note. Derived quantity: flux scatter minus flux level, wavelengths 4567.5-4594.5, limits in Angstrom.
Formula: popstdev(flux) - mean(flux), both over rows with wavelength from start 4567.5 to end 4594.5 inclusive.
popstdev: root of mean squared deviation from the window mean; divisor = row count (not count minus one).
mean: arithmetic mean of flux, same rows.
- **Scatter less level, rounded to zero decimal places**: -25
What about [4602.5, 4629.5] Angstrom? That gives -26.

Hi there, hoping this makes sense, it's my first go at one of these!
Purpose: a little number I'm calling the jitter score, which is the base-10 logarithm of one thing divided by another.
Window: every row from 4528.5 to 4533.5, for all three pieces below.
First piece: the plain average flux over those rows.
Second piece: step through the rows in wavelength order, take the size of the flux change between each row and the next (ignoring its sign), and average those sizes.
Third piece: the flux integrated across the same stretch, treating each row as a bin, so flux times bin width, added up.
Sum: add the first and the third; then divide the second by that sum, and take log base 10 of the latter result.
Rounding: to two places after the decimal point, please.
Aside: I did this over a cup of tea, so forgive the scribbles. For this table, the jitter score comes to -1.59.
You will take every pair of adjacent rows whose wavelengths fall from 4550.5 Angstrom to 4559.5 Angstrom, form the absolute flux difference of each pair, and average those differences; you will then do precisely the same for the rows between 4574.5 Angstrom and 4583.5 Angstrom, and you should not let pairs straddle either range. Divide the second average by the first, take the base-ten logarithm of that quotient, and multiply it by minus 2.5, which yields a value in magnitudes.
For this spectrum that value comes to 0.3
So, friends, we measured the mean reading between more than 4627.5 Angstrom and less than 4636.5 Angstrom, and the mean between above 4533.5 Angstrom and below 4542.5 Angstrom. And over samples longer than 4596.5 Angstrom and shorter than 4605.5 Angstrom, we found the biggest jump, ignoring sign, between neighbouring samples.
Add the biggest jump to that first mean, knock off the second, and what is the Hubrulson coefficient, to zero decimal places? 10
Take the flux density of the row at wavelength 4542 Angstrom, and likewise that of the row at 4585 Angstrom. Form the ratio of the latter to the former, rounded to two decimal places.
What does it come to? 0.80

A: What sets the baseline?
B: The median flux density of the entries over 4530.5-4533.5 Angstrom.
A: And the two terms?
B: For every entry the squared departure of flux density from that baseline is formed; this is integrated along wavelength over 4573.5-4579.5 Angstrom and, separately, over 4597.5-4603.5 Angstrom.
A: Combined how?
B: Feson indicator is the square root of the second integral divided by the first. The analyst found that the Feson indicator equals 1.0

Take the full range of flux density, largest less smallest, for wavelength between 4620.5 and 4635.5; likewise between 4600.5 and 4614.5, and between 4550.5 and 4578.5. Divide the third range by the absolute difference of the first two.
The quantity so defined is 4.0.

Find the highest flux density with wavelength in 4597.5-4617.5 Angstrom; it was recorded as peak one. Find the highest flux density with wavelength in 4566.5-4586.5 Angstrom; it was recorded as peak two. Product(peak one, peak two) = 1053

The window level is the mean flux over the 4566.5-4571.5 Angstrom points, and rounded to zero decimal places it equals 30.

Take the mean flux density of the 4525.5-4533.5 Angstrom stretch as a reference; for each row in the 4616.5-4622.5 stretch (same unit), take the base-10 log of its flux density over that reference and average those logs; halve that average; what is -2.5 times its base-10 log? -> 2.7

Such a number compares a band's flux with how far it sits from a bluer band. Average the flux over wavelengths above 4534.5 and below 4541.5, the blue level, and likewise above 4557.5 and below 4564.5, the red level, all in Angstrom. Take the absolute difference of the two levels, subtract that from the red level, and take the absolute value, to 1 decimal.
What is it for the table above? 22.9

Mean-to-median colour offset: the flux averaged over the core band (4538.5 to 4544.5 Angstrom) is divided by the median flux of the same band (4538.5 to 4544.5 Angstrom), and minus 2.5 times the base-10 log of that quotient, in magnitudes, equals -0.018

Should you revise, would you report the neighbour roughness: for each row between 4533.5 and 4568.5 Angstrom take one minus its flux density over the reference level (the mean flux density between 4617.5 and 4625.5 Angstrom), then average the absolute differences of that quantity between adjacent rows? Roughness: 0.083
